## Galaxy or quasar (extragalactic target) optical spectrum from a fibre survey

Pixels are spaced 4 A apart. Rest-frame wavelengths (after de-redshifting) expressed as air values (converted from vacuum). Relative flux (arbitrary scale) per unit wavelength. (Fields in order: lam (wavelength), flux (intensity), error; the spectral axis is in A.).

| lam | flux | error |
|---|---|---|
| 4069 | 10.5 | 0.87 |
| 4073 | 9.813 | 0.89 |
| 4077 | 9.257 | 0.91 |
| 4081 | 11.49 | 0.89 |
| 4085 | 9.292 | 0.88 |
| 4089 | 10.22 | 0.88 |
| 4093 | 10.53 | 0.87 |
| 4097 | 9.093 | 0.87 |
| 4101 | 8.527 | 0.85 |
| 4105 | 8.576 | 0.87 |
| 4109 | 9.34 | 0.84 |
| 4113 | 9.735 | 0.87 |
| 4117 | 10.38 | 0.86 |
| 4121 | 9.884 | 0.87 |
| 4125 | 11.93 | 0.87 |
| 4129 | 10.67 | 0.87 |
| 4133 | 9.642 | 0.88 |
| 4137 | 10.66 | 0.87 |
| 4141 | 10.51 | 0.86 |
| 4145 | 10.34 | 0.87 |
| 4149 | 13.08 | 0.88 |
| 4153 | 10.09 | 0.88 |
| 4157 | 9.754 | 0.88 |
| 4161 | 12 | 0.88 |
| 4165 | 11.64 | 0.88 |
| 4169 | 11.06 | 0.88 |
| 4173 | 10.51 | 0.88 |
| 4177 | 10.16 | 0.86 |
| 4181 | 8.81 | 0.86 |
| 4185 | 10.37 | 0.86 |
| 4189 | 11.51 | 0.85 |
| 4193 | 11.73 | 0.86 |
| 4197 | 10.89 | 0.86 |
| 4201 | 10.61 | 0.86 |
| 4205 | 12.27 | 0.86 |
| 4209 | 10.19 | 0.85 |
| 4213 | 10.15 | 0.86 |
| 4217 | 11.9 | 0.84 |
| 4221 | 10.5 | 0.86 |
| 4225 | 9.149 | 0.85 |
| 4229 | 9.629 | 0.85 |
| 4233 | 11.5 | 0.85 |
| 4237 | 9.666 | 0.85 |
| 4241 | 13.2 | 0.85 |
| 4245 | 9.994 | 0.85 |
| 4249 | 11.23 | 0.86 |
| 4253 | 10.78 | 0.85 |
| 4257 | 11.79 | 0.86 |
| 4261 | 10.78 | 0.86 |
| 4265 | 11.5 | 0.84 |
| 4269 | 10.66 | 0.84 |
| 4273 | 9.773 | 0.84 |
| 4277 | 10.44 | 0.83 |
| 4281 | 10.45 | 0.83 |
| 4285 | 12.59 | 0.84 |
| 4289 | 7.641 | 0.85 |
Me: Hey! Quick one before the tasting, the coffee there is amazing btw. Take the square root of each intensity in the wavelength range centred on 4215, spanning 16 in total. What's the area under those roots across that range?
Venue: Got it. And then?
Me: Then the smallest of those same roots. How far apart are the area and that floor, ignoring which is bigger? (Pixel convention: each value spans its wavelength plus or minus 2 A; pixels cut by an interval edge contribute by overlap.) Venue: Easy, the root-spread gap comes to 49.1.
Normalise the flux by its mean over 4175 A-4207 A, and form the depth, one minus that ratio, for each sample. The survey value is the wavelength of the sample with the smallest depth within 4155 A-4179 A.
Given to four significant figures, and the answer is 4161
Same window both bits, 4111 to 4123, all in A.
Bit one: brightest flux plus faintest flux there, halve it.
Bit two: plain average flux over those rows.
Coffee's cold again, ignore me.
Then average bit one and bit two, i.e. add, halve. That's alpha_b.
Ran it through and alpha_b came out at 10.0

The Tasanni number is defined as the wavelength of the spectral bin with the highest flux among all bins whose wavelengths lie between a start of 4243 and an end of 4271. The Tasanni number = 4257 A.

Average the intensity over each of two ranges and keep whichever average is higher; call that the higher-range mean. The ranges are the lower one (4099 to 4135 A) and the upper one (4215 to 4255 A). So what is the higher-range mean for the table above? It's 10.8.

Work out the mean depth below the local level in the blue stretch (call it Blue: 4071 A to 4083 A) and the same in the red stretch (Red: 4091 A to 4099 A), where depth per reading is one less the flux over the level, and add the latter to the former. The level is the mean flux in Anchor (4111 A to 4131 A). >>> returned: 0.10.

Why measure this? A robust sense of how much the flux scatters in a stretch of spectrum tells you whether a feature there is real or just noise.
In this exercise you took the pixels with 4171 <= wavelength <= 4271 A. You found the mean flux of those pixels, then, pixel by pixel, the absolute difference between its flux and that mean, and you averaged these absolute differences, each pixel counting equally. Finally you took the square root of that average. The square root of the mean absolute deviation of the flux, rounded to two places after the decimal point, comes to 0.88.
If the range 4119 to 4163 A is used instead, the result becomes 0.92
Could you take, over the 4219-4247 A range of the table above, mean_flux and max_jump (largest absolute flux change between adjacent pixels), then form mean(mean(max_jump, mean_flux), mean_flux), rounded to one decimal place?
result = 8.8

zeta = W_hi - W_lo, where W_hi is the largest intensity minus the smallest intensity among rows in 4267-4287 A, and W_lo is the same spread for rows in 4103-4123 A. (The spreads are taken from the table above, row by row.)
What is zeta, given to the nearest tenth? 1.0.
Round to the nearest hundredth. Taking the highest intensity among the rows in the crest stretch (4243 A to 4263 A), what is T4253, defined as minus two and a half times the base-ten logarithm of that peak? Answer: -2.68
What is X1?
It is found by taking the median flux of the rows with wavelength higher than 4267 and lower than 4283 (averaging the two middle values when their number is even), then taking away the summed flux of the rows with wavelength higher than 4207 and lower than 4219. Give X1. -22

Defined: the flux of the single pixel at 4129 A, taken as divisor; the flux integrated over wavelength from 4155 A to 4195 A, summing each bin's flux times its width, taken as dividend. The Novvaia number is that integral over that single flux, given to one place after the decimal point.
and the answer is 40.3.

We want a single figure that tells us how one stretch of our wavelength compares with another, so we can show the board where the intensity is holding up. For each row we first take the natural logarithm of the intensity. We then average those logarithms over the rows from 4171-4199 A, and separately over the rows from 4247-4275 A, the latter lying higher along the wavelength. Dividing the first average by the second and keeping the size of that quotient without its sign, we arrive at 0.99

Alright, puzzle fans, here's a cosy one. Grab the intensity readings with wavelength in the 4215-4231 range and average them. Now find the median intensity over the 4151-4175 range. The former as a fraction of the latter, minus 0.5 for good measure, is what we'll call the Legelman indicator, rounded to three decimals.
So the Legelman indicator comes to 0.455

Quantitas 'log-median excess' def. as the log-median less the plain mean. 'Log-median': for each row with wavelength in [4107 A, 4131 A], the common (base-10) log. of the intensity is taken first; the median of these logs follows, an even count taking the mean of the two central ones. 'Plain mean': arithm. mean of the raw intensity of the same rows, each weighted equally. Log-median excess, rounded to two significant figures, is -9.3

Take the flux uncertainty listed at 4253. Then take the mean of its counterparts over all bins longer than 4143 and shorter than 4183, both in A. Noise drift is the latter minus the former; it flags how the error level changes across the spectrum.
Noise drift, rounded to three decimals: 0.025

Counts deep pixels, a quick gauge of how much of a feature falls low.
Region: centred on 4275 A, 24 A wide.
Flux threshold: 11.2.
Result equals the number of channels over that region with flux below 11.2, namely 4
